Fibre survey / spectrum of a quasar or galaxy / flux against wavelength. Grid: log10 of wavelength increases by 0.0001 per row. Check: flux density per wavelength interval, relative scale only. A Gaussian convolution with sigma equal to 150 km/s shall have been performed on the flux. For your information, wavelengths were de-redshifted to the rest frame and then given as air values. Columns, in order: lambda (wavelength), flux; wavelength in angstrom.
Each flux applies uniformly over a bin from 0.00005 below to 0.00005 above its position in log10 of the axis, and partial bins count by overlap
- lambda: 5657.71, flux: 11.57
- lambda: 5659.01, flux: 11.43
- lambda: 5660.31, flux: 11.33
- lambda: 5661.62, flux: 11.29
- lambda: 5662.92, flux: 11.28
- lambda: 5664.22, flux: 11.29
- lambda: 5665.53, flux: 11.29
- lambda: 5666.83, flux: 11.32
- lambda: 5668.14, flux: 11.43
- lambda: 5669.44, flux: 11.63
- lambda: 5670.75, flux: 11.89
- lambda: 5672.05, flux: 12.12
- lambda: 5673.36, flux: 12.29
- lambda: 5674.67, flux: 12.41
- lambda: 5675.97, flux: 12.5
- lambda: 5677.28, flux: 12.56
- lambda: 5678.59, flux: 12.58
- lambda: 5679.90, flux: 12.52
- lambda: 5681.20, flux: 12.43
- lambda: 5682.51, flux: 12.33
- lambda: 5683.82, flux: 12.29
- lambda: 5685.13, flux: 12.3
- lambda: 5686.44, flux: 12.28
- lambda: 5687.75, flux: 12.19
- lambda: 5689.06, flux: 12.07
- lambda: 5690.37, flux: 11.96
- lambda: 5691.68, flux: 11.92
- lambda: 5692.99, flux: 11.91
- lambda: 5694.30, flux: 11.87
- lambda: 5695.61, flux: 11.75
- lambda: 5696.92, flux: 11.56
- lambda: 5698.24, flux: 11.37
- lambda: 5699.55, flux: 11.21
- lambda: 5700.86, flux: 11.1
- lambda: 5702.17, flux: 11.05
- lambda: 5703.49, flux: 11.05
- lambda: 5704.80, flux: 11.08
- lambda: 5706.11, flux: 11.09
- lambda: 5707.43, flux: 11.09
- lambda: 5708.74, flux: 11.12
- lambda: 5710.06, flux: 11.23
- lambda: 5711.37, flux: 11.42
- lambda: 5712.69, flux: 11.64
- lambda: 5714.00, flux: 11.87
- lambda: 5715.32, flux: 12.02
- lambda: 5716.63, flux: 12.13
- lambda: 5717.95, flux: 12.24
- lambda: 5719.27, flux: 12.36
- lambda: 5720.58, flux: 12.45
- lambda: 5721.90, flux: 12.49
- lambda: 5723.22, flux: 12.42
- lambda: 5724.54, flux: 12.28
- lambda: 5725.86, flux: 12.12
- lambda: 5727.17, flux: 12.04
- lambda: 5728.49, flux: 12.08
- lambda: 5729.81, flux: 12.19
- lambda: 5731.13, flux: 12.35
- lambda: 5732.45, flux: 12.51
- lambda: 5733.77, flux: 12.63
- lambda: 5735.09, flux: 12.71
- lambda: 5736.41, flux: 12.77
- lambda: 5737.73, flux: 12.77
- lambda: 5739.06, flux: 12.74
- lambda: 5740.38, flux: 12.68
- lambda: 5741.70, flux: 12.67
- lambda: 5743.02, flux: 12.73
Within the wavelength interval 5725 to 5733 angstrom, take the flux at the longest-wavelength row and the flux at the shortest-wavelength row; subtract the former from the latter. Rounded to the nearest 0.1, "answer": -0.4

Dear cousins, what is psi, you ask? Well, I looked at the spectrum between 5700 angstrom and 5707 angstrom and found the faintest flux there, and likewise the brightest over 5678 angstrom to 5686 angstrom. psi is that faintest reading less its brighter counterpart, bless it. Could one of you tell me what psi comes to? -1.5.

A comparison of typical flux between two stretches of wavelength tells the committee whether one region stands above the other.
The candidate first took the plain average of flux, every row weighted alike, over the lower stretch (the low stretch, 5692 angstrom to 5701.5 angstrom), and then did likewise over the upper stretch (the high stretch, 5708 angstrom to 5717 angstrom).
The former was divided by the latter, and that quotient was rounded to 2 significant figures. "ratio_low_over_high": 0.99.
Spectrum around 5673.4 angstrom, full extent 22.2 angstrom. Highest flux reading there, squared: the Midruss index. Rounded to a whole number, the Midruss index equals 158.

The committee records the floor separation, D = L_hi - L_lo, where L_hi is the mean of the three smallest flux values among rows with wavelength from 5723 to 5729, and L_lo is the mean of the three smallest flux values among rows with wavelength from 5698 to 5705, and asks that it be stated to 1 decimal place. 1.0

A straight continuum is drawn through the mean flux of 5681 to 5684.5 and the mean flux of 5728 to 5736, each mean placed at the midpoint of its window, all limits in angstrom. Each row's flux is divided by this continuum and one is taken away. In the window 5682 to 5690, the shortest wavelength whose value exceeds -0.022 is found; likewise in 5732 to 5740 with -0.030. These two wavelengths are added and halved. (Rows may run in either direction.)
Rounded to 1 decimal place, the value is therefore 5707.5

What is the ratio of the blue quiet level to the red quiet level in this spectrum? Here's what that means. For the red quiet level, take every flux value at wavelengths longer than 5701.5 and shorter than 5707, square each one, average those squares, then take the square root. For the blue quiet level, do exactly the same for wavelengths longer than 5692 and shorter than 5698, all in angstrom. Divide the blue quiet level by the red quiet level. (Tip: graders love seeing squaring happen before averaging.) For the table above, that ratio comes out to 1.06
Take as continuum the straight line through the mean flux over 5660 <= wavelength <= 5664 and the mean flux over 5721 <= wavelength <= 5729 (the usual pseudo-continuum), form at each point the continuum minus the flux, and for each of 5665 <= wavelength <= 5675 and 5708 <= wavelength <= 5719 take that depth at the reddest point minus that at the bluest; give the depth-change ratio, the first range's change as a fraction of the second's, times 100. 100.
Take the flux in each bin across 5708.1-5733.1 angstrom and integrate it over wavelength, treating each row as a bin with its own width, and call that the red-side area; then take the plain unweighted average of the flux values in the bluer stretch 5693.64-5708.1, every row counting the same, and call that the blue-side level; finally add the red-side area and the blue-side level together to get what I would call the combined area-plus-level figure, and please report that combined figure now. 313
